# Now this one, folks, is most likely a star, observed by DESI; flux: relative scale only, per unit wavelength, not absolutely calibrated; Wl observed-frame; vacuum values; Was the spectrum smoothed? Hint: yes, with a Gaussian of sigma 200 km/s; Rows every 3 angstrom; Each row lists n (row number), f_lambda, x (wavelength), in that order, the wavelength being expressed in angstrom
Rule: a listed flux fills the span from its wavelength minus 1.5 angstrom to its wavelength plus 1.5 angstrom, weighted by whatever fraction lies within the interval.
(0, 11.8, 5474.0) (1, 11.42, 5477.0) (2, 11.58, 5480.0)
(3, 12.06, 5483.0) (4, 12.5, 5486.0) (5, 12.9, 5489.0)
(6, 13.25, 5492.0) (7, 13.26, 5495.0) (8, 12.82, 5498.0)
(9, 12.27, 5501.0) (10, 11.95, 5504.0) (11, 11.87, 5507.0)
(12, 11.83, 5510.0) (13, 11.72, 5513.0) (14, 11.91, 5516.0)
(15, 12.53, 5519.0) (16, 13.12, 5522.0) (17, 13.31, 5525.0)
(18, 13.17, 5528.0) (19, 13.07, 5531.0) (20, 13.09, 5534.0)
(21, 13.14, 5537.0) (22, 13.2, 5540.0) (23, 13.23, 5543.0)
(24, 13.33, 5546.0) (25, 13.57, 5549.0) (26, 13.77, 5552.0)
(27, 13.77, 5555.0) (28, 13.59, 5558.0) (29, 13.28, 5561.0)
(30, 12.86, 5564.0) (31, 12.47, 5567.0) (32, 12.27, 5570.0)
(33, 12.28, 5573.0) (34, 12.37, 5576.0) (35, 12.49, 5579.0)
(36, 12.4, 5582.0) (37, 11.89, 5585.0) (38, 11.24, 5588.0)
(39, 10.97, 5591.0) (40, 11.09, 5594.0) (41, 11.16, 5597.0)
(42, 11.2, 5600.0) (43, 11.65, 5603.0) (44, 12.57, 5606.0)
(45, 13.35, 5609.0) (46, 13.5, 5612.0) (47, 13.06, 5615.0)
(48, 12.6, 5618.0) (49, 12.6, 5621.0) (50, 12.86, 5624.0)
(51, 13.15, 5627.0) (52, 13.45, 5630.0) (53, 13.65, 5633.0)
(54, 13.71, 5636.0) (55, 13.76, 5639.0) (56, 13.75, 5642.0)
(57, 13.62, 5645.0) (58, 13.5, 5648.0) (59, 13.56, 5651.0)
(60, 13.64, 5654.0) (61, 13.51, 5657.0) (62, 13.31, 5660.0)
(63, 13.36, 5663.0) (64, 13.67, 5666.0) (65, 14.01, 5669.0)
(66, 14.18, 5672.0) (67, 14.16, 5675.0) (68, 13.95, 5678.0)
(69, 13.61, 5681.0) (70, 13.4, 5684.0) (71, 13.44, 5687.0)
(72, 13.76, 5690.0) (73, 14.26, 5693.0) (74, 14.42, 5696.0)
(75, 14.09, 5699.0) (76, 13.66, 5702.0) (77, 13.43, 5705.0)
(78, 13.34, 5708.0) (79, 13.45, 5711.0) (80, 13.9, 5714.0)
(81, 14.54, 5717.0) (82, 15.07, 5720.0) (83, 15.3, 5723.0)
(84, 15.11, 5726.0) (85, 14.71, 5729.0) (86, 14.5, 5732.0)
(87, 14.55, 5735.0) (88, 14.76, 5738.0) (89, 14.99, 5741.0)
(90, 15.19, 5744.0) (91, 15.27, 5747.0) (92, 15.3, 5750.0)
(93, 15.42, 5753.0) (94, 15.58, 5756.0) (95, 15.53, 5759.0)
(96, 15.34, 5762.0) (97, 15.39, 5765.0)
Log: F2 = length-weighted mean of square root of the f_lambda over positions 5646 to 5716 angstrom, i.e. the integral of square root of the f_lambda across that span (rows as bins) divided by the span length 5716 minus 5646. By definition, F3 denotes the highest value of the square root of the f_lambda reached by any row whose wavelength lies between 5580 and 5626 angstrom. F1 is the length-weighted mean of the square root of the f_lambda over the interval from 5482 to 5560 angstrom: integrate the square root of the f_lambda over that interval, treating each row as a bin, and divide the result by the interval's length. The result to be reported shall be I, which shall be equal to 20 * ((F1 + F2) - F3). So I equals 72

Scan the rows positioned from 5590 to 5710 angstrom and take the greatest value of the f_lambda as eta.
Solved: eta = 14.42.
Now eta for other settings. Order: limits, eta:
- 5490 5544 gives 13.31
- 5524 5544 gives 13.31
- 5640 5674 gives 14.18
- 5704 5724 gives 15.3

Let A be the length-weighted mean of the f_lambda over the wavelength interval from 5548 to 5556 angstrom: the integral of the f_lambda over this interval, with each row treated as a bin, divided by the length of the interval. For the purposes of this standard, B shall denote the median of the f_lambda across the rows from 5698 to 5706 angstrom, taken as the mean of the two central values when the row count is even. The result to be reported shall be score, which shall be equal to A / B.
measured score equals 1.00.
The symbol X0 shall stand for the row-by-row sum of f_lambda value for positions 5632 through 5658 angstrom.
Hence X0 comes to 123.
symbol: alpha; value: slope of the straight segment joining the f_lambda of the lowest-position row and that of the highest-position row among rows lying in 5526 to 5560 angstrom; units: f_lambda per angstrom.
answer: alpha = 0.014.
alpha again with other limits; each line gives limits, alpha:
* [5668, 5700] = 0.003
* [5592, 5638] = 0.062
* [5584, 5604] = -0.013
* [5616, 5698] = 0.023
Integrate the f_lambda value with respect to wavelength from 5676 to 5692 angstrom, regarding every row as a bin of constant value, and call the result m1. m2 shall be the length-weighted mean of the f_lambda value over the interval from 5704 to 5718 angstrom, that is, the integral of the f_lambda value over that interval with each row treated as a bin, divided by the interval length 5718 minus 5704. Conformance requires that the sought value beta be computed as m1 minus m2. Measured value 205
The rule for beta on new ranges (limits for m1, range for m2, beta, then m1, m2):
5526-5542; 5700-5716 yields 197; 210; 13.60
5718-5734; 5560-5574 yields 226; 239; 12.62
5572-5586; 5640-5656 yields 159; 172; 13.62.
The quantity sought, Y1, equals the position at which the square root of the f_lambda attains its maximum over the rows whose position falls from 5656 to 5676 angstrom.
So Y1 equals 5672.0 angstrom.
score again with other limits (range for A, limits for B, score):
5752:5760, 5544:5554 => 1.14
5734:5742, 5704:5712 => 1.10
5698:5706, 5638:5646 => 1.00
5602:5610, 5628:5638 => 0.92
